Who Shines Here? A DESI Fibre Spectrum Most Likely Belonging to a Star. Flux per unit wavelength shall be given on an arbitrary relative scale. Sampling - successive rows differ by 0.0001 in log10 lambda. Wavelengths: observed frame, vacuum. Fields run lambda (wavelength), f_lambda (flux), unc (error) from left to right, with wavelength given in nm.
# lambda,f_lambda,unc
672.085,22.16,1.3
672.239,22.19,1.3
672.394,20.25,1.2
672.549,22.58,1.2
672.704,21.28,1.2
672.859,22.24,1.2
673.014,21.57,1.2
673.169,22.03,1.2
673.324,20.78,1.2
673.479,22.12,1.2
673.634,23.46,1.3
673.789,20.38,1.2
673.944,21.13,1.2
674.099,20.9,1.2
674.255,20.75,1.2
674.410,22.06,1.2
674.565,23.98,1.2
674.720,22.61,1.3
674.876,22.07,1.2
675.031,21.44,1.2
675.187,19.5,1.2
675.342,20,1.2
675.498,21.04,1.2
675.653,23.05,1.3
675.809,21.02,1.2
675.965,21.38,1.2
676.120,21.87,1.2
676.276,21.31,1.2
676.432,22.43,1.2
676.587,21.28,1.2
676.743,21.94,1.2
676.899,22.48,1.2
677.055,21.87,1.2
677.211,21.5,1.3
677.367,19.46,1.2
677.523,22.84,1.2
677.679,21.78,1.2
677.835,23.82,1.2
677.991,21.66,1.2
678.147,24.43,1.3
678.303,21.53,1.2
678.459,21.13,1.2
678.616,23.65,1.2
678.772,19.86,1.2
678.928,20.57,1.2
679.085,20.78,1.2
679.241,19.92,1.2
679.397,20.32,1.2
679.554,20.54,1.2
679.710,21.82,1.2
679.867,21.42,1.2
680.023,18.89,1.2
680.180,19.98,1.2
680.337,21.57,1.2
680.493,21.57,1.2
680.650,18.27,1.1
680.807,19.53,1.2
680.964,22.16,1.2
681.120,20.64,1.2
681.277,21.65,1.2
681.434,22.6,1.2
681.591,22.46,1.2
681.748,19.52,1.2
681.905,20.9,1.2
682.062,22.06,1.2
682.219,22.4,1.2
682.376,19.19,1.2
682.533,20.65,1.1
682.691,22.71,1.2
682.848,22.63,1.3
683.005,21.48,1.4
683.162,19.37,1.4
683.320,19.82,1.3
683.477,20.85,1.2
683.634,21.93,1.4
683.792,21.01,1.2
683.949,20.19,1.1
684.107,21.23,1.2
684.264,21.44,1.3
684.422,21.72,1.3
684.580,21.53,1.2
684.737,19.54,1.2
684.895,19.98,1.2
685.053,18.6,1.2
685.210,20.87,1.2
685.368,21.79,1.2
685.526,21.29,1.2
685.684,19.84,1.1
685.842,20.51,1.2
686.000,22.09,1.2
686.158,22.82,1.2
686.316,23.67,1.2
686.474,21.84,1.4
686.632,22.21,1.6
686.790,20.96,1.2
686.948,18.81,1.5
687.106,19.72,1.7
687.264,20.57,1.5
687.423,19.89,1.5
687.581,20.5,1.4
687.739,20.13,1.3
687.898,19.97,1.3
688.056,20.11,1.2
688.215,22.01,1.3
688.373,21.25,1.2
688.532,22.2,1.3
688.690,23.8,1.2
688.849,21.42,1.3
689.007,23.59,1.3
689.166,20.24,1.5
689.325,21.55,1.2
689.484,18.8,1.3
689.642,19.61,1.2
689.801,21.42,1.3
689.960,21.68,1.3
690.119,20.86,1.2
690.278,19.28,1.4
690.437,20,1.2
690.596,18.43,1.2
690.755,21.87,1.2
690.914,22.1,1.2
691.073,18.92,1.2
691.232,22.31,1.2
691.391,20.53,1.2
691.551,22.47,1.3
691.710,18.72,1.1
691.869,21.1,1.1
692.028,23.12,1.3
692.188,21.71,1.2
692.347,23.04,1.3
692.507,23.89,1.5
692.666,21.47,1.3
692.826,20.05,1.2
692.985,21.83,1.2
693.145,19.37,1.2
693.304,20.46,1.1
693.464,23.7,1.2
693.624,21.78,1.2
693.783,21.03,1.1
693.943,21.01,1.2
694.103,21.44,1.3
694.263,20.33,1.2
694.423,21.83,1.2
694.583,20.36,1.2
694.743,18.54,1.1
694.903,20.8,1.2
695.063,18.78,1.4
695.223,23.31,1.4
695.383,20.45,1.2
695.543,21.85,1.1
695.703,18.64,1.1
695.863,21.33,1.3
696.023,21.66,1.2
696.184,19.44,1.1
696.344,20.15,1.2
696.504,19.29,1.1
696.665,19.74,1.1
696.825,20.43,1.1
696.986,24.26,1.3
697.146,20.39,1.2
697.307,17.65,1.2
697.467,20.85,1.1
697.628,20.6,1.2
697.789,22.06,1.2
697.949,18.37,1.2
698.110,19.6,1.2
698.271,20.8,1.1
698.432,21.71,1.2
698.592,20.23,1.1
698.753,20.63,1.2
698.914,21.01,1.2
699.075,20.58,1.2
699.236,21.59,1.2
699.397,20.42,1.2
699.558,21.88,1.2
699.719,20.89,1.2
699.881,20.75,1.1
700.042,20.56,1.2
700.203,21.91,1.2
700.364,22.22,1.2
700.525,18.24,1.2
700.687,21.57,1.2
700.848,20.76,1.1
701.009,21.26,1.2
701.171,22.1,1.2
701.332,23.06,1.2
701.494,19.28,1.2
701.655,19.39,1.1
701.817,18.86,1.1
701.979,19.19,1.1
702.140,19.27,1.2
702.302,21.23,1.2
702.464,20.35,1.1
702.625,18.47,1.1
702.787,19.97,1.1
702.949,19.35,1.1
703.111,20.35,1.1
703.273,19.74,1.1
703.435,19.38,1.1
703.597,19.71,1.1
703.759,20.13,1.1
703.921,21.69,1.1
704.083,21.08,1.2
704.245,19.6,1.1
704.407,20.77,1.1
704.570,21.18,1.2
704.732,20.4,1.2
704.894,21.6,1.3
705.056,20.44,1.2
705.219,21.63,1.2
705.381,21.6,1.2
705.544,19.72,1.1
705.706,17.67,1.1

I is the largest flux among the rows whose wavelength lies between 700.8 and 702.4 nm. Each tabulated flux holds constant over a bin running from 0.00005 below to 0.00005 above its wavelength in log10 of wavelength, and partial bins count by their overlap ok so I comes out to 23.06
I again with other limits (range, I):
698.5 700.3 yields 21.91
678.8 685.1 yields 22.71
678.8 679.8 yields 21.82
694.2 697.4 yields 24.26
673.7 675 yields 23.98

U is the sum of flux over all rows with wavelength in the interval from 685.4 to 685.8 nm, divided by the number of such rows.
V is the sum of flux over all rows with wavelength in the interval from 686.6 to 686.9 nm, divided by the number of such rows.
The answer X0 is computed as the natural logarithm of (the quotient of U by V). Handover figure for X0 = -0.048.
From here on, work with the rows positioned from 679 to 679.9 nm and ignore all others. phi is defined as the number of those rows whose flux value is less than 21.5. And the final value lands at 5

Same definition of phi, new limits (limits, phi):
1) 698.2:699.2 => 5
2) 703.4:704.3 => 5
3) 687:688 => 6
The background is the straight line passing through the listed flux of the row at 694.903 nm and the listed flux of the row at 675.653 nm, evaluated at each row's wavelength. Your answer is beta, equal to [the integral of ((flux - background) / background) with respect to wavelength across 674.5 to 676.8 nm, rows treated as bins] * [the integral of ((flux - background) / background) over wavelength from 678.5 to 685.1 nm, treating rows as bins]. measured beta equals 0.060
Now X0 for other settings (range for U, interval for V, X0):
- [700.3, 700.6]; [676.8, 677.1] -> -0.092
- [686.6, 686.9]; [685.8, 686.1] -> 0.013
